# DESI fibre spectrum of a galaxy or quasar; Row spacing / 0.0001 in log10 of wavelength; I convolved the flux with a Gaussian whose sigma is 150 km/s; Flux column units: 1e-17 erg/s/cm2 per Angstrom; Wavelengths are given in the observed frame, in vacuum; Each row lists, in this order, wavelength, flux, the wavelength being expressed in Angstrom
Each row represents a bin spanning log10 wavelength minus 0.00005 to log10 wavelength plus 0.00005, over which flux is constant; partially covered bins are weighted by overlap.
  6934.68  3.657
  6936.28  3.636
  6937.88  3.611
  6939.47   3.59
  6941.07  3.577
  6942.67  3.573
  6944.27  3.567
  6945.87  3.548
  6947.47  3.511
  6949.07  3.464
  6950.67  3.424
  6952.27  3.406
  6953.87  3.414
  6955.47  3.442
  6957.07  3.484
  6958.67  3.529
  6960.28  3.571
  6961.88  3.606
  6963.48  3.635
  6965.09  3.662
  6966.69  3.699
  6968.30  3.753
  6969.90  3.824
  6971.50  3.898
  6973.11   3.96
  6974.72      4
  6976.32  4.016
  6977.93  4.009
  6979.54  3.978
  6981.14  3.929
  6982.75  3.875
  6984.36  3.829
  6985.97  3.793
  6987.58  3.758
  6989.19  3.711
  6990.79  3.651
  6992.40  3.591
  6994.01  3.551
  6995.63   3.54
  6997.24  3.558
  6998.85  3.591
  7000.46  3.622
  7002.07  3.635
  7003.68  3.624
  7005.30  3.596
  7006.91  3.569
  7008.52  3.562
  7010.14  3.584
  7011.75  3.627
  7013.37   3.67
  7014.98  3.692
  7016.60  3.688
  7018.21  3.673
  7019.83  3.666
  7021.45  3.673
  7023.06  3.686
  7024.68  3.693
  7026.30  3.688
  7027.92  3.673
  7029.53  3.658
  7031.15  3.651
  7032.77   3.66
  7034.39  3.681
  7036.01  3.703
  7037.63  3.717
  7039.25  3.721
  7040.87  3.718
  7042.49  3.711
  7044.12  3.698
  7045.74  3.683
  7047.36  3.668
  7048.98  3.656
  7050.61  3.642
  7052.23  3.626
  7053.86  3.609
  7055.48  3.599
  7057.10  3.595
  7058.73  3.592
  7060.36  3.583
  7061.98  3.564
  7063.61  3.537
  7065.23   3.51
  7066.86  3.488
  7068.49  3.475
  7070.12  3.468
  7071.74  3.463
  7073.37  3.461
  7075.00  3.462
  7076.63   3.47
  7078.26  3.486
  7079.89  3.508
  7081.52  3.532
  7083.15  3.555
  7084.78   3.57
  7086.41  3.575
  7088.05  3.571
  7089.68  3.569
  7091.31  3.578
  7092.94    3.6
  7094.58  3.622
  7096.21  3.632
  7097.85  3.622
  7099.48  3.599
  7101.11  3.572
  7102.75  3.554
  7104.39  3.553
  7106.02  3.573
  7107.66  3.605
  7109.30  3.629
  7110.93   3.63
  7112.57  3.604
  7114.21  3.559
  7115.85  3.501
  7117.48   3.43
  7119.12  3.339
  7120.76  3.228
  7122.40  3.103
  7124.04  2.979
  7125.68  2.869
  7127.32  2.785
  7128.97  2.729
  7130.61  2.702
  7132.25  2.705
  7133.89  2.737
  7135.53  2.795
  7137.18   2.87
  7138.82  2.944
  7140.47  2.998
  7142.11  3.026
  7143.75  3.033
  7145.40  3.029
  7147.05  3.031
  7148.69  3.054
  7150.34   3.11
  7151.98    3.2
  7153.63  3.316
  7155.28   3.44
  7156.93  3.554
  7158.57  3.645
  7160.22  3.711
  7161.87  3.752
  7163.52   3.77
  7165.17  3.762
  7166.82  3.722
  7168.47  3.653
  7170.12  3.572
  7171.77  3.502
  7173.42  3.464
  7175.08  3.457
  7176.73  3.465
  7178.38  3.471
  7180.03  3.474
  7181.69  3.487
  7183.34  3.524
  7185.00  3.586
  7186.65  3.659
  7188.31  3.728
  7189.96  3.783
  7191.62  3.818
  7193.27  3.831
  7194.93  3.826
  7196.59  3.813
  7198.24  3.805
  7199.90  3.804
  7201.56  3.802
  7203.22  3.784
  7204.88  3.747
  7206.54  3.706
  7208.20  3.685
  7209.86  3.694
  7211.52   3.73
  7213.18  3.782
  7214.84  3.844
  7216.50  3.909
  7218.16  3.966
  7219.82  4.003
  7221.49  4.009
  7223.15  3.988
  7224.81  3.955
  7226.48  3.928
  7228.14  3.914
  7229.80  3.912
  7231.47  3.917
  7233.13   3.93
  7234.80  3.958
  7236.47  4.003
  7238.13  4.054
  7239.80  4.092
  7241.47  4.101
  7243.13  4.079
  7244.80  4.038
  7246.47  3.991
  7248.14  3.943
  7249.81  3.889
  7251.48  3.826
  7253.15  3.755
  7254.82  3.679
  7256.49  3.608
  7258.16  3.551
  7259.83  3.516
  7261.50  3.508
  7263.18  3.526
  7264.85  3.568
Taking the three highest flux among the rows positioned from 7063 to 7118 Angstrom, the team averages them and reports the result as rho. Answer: 3.63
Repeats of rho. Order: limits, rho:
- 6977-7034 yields 3.97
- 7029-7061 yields 3.72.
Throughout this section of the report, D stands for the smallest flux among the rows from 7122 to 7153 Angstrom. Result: 2.702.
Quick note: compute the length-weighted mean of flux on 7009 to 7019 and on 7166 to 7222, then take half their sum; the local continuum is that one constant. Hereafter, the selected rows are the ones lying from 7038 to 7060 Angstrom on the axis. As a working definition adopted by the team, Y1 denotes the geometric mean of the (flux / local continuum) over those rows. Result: 0.99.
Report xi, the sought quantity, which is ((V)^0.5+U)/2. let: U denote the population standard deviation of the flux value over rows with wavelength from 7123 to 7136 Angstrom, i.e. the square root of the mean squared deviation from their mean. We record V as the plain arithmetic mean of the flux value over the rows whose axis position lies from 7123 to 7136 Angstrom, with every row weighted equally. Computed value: 0.88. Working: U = 0.089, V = 2.79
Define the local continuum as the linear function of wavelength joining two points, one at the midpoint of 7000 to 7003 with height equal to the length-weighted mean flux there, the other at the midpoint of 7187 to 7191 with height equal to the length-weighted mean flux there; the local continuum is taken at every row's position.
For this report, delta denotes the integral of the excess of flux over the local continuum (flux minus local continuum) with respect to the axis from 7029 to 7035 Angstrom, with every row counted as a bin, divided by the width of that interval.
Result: 0.01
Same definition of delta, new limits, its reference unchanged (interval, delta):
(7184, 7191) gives -0.05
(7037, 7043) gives 0.06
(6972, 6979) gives 0.37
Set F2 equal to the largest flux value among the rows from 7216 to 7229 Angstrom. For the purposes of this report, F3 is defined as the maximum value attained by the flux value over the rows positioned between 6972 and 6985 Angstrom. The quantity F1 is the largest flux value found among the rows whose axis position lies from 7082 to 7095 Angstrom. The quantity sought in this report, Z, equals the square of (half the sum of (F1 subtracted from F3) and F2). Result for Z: 4.8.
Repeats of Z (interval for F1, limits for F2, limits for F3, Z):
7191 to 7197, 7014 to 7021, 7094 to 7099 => 3.1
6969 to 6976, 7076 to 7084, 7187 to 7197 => 2.9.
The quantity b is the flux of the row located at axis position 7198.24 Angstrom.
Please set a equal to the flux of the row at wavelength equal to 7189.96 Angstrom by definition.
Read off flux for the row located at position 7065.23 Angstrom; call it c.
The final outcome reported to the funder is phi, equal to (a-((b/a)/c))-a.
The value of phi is -0.29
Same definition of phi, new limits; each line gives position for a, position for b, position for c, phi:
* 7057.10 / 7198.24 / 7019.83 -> -0.29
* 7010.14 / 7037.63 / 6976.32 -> -0.26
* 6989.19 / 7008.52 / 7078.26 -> -0.28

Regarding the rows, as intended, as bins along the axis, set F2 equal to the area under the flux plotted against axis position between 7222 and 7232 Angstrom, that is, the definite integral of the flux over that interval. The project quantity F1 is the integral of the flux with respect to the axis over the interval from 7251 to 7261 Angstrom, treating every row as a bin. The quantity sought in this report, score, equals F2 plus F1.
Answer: 75.9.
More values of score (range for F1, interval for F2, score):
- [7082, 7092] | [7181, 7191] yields 72.0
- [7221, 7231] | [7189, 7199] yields 77.6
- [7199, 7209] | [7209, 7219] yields 75.8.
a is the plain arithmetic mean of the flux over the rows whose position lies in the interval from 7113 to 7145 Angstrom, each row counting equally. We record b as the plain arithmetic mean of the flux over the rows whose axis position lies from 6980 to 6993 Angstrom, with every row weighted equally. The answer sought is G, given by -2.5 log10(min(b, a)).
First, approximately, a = 3.02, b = 3.77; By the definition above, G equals -1.20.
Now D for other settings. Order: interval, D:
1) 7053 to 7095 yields 3.461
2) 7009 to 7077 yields 3.461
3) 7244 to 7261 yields 3.516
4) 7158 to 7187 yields 3.457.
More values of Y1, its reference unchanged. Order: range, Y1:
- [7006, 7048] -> 1.00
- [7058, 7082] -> 0.95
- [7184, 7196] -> 1.02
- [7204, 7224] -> 1.04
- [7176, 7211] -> 1.00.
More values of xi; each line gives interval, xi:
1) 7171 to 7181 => 0.94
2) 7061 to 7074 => 0.95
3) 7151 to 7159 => 1.01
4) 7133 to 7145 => 0.91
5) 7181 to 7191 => 1.01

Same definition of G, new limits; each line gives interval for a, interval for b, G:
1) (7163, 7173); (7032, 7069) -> -1.40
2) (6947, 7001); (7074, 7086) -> -1.36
